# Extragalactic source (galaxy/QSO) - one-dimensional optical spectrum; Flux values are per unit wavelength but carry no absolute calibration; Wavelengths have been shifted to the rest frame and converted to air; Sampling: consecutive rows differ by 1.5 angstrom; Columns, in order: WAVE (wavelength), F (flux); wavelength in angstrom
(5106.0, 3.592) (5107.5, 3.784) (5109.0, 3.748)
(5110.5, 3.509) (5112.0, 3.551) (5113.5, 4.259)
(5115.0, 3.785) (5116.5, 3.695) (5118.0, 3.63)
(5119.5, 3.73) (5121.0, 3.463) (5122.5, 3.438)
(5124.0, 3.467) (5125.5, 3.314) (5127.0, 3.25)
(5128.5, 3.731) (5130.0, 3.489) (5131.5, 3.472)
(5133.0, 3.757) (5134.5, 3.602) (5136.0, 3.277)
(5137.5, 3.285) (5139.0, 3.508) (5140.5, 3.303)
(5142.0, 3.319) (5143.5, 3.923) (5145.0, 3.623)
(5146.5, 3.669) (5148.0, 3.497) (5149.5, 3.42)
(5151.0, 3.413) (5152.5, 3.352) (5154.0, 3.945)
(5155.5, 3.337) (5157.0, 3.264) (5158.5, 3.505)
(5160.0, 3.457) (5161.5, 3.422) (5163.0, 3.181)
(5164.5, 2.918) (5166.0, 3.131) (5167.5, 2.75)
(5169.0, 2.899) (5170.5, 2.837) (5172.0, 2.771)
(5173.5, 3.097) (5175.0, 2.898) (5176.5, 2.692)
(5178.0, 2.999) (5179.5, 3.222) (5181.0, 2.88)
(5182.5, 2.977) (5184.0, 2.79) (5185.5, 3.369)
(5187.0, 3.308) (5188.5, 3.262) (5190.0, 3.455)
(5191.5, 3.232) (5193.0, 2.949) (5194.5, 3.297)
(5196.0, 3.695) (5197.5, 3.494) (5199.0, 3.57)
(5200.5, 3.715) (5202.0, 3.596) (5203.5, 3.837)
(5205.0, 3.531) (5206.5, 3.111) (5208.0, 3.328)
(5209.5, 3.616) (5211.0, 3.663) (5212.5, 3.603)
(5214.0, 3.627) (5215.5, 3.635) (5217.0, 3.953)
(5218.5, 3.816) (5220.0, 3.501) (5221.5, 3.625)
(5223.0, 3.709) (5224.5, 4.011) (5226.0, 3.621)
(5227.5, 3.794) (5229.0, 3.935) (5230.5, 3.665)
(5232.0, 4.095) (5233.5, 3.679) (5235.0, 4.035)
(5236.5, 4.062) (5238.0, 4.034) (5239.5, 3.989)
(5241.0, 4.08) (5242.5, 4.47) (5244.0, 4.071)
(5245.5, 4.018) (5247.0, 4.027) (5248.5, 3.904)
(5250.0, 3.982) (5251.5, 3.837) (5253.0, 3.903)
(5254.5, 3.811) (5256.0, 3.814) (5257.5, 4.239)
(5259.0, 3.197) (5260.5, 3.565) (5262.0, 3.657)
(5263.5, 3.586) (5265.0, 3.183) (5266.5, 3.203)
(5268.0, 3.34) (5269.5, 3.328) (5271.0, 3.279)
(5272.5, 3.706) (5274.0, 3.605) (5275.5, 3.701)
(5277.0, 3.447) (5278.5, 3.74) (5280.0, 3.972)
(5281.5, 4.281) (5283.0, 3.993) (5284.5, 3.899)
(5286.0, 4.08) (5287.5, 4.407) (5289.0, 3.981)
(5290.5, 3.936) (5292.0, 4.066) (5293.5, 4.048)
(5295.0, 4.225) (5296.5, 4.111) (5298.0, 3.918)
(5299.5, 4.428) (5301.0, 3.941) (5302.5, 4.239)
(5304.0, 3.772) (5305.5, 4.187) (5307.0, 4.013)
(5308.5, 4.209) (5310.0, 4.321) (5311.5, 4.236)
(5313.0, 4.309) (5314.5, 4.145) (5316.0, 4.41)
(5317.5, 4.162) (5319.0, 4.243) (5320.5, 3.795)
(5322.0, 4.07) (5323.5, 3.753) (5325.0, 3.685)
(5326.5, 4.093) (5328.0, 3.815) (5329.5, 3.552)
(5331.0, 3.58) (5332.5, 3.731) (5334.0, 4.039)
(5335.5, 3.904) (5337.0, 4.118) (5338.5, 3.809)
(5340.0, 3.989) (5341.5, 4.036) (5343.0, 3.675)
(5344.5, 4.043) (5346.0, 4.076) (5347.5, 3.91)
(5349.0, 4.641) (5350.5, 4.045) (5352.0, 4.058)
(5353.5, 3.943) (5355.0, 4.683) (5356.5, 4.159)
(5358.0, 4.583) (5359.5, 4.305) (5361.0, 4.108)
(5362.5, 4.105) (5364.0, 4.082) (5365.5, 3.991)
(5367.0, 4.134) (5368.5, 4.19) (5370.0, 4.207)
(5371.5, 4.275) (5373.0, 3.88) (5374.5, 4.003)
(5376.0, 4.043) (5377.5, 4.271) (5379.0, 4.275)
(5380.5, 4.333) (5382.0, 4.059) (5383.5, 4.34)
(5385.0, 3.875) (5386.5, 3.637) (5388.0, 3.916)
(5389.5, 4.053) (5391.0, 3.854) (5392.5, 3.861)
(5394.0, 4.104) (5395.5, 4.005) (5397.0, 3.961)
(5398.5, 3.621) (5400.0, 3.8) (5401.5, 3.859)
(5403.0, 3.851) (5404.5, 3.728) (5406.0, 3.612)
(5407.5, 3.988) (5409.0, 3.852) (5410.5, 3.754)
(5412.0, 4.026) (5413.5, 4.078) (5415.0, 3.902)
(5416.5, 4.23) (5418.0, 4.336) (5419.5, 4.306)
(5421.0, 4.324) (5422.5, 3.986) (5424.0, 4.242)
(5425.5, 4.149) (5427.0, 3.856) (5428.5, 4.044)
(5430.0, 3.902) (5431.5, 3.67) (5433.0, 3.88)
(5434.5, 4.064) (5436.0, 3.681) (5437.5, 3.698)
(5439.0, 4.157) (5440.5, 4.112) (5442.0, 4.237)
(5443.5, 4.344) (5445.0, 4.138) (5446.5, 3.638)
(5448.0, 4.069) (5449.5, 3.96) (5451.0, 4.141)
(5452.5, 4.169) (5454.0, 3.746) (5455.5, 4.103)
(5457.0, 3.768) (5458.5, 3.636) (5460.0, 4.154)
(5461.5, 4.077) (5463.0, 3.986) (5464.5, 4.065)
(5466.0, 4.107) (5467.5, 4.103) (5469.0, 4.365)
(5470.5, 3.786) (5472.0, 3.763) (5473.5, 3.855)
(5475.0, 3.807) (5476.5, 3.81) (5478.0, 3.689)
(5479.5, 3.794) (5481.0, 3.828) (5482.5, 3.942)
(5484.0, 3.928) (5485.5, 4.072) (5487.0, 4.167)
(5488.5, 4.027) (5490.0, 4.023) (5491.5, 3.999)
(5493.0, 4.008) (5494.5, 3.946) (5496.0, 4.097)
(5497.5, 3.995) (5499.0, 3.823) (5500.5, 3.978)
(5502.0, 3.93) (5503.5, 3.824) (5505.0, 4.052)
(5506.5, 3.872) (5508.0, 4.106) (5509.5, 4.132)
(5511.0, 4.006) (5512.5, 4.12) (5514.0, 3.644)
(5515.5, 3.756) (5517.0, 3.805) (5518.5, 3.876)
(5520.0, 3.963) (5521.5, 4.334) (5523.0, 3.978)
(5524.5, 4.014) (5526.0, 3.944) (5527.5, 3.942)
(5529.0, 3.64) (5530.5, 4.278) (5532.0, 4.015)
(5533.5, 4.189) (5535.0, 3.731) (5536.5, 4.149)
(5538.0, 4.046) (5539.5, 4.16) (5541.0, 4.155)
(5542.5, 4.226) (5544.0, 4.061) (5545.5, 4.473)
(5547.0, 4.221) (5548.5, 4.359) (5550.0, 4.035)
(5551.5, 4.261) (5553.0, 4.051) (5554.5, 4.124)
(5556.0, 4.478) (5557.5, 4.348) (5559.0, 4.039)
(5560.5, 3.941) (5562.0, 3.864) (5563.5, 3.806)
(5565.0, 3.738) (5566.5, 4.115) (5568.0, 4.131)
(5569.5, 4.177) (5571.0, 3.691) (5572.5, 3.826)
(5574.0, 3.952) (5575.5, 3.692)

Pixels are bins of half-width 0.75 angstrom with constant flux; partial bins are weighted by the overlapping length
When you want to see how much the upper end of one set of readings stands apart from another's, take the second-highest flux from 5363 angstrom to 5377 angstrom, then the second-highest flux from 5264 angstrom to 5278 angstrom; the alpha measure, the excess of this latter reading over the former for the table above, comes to -0.51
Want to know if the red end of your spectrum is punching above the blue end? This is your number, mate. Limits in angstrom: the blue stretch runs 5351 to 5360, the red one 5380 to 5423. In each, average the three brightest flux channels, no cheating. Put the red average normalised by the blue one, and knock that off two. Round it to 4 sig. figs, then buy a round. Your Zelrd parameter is 1.041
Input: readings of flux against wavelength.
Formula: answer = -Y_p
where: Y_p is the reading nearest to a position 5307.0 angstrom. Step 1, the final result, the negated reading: -4.01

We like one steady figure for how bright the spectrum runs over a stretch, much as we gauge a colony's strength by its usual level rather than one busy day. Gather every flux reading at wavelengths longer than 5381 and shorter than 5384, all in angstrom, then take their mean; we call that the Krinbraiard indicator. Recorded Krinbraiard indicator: 4.20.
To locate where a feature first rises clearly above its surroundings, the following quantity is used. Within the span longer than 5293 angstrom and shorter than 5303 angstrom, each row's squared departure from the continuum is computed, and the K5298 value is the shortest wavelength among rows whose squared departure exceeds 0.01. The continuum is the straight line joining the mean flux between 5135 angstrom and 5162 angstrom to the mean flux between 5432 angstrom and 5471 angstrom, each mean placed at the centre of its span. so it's 5293.5 angstrom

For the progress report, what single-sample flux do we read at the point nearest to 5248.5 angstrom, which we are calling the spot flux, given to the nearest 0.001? 3.904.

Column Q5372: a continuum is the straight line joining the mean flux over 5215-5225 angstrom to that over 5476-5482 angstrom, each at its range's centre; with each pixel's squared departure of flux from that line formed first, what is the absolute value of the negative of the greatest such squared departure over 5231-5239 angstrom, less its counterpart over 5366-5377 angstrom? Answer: 0.38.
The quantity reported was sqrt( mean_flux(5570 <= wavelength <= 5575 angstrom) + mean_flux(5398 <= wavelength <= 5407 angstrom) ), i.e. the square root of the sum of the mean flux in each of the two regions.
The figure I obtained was 2.75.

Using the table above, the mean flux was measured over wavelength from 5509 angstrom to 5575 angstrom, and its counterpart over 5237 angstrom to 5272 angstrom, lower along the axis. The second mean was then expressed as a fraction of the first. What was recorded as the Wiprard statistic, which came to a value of 0.93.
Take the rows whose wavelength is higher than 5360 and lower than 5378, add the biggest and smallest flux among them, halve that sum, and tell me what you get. 4.08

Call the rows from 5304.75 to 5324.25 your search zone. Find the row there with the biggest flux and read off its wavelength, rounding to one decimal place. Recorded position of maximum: 5316.0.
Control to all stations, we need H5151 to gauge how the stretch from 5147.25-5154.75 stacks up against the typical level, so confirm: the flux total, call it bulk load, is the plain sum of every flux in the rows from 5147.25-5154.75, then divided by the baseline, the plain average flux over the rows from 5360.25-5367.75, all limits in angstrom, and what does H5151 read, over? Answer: 4.32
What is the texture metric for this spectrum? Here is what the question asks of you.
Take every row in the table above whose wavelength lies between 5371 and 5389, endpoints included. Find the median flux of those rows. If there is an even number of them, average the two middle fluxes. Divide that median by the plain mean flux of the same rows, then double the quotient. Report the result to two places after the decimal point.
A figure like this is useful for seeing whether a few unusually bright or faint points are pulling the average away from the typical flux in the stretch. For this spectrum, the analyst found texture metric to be 1.99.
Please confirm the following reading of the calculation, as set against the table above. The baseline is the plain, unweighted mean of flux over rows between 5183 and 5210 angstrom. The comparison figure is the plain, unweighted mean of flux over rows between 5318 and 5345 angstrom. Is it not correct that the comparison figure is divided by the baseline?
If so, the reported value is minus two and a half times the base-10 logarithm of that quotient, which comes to -0.15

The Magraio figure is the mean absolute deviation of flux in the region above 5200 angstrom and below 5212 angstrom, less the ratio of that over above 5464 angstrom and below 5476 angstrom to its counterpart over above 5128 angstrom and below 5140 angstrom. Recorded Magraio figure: -1.14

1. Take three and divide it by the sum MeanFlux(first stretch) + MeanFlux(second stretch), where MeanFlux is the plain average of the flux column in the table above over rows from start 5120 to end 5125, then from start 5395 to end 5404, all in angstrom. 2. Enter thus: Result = 0.411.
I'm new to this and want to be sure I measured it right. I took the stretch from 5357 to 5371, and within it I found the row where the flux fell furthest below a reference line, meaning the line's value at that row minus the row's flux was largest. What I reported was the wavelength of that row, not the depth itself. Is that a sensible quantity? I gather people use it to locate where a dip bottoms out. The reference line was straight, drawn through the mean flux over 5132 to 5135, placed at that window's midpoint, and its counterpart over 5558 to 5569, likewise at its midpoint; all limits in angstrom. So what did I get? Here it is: 5365.5 angstrom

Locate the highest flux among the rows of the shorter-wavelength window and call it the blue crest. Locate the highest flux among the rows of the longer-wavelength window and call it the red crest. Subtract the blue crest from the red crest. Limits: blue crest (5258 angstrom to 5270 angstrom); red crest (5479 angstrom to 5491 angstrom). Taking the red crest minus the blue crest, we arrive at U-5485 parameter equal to 0.51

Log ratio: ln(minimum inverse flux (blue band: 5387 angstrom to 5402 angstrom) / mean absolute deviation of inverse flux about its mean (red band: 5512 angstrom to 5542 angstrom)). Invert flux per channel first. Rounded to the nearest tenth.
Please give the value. 3.2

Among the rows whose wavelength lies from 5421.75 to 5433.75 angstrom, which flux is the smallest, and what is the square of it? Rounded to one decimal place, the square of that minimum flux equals 13.5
